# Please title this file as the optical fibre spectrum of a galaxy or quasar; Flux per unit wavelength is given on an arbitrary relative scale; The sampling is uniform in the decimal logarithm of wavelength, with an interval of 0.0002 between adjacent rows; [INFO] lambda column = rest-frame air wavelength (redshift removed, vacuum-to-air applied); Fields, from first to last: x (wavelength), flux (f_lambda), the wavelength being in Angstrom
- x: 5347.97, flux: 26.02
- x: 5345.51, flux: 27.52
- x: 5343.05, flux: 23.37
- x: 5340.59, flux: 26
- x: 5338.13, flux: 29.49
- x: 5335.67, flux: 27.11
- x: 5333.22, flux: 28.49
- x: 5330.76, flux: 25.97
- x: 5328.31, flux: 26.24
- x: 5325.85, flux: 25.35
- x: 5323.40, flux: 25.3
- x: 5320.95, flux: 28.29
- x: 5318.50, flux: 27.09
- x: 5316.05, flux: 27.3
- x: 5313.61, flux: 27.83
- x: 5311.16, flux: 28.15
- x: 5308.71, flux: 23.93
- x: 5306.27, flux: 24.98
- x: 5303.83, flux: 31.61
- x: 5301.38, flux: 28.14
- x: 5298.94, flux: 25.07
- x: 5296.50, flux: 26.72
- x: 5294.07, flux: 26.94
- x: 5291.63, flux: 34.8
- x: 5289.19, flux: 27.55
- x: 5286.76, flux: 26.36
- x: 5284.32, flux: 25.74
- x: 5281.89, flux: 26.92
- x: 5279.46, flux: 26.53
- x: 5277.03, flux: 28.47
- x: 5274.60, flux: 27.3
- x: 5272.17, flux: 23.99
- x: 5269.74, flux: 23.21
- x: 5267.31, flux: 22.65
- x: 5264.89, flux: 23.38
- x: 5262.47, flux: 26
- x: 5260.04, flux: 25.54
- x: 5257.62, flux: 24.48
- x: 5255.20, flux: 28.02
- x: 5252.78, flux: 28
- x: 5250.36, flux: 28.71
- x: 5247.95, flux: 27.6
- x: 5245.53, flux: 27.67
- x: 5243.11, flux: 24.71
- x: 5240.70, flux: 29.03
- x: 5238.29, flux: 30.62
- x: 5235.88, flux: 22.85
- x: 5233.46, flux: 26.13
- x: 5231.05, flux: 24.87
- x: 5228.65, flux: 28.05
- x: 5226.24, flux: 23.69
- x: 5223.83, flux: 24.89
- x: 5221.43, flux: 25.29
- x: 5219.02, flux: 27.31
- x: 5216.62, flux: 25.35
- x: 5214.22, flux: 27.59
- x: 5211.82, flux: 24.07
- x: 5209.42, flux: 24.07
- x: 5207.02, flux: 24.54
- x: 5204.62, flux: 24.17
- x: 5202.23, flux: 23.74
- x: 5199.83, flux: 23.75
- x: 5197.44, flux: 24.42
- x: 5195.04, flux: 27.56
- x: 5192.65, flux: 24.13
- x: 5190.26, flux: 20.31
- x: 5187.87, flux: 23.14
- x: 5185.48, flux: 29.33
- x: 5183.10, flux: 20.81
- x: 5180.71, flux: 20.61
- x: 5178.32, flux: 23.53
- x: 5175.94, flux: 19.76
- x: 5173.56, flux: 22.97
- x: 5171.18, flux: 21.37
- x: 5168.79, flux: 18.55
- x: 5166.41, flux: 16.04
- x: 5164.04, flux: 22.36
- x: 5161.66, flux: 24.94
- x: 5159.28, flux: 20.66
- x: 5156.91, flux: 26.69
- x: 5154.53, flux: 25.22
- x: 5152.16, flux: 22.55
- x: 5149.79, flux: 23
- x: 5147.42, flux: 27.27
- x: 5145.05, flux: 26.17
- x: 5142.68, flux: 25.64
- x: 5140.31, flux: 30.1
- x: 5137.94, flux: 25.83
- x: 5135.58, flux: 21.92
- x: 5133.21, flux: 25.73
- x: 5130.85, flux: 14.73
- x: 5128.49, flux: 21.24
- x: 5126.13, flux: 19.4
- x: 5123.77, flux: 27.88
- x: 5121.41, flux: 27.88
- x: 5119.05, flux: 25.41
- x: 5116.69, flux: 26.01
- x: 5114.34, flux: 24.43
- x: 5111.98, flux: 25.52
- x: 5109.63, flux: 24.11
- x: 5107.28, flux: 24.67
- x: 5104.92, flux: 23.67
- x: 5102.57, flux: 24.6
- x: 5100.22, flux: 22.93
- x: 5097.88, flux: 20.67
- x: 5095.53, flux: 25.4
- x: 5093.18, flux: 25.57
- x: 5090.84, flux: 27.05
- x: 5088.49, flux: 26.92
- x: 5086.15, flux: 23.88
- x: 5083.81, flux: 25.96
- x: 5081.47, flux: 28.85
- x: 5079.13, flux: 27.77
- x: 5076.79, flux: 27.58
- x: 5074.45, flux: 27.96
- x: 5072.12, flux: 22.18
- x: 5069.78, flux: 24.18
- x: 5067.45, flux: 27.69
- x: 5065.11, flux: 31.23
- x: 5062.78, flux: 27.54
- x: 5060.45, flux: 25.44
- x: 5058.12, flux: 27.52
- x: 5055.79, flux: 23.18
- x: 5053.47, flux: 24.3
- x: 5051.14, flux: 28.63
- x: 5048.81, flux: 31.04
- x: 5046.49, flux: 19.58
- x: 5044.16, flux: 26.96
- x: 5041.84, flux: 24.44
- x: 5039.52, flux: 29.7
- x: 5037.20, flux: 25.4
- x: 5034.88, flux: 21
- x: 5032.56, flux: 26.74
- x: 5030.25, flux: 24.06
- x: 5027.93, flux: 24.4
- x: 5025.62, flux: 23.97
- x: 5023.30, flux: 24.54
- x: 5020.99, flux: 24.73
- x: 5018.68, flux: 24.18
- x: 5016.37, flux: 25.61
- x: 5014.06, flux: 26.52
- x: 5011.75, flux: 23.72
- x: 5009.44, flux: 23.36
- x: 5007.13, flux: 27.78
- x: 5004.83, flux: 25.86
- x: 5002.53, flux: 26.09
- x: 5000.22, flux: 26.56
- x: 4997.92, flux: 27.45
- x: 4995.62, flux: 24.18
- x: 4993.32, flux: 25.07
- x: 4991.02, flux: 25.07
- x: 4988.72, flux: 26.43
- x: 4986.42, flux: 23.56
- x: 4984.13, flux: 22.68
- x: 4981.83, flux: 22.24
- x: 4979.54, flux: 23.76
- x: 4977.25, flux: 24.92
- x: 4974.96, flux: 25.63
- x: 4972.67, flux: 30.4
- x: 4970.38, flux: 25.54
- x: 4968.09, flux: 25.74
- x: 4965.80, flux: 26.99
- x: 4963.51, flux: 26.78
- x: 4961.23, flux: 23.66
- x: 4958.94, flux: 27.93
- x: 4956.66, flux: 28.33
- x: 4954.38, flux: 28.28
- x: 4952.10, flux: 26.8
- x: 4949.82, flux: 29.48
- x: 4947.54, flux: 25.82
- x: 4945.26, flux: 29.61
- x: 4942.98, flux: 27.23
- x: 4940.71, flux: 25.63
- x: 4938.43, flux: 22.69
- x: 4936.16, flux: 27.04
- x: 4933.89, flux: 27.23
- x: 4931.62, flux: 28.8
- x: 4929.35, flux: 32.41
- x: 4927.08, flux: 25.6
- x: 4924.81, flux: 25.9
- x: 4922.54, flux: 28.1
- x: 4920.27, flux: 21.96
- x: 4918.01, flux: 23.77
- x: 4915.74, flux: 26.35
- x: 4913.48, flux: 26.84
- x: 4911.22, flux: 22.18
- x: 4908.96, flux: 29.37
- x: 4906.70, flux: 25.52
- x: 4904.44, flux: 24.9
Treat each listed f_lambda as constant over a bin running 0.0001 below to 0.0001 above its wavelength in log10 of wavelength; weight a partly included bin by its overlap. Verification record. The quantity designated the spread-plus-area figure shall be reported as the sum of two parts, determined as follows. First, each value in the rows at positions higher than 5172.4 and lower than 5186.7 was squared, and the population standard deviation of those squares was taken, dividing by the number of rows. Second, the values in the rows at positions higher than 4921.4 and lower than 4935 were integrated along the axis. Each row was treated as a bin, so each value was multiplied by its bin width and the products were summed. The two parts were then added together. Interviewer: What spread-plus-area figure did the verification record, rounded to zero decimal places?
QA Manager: 539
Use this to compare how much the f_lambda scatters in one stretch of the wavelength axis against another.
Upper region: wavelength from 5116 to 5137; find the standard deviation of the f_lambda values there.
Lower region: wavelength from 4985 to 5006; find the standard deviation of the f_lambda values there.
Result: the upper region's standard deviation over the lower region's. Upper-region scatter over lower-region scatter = 3.6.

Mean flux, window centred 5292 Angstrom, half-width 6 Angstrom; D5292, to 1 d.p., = 28.5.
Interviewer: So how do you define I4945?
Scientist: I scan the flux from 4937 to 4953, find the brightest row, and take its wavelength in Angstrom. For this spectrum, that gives 4945.26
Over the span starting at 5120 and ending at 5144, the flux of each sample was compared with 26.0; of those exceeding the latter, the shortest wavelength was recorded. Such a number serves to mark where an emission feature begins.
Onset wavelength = 5121.41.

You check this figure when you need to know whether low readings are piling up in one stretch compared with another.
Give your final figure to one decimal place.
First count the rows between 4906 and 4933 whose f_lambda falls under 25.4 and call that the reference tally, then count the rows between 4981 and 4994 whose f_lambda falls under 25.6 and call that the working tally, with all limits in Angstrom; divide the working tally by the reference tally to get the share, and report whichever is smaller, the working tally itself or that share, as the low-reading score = 1.7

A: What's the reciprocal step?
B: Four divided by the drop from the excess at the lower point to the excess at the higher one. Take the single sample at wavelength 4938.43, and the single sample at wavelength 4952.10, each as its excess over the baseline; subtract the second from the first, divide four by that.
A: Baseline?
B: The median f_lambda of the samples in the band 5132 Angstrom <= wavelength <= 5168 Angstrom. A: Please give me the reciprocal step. -1.0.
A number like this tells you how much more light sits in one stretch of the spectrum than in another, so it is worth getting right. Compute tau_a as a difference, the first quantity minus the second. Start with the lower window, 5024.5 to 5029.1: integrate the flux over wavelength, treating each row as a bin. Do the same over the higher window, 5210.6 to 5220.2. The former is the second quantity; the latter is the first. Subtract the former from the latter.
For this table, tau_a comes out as 139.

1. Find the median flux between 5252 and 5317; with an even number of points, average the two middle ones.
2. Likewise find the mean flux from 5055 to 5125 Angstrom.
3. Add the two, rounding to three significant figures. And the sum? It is 52.5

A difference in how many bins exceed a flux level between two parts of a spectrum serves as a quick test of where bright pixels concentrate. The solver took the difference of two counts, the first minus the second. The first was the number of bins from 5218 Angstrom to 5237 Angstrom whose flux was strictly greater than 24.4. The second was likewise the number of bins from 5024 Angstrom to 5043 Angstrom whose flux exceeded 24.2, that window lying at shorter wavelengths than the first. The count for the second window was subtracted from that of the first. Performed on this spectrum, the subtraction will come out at 1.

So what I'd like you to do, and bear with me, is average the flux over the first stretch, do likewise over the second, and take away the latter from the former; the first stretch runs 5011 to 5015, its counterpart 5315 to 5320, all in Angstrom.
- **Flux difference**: -2.1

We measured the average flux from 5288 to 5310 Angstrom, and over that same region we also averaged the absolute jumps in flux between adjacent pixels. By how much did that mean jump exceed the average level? -23.8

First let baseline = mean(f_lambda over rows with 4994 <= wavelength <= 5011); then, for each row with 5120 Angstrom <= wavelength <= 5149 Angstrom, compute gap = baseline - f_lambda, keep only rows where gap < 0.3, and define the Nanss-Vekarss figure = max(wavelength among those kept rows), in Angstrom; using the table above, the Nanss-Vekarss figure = 5147.42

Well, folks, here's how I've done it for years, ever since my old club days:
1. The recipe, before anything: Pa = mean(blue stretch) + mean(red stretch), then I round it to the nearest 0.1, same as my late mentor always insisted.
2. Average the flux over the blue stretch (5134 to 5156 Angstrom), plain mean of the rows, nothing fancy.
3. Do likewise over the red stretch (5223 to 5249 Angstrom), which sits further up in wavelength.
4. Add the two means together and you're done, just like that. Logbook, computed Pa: 51.7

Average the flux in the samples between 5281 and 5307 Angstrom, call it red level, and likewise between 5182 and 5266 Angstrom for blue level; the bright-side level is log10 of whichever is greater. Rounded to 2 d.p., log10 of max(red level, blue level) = 1.44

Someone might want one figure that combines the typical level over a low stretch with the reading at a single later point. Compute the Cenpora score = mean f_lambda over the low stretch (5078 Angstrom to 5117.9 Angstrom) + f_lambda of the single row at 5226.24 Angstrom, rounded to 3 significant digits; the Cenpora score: 48.9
